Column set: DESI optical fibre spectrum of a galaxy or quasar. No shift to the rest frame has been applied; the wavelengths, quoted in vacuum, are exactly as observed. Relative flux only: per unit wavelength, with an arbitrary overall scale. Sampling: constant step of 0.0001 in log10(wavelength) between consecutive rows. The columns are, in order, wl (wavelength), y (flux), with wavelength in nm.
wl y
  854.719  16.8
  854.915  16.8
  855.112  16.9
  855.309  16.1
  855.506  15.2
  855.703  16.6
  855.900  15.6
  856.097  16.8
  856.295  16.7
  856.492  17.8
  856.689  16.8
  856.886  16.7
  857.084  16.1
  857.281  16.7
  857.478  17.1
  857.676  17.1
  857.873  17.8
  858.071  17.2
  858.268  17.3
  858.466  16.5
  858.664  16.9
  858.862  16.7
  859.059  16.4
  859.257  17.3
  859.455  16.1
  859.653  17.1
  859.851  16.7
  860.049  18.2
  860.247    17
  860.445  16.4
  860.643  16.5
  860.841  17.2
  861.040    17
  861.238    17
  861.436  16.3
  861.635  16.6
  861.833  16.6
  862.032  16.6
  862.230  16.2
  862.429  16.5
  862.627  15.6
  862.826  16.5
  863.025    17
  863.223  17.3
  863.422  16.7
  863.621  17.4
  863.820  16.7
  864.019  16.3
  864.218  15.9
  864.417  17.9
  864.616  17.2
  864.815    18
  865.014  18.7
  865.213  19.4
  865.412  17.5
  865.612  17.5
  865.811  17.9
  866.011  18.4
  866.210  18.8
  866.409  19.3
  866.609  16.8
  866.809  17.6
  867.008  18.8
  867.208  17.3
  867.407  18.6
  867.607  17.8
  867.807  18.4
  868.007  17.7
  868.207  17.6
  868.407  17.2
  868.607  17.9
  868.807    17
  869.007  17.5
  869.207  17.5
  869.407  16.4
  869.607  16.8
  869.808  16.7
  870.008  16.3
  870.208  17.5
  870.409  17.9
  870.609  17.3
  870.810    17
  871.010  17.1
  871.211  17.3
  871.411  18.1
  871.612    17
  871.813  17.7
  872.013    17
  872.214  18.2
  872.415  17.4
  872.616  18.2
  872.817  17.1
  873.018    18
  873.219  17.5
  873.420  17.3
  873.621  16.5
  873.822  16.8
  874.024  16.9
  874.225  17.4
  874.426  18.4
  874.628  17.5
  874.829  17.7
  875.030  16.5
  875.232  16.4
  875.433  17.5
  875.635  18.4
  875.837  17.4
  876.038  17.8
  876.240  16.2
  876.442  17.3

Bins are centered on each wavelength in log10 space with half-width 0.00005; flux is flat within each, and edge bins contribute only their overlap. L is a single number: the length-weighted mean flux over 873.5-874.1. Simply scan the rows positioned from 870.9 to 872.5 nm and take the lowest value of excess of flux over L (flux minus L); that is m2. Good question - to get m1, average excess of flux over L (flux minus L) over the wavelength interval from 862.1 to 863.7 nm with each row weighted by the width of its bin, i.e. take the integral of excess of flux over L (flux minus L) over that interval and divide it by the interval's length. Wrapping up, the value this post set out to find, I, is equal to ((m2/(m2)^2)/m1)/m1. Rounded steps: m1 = -0.1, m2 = 0.27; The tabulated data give 428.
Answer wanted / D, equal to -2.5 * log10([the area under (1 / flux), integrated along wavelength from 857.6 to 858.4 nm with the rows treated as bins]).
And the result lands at 3.34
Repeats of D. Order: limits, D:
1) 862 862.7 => 3.41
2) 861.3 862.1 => 3.29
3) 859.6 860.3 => 3.48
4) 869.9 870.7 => 3.33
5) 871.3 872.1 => 3.35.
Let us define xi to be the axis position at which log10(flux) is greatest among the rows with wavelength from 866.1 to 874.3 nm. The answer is 866.409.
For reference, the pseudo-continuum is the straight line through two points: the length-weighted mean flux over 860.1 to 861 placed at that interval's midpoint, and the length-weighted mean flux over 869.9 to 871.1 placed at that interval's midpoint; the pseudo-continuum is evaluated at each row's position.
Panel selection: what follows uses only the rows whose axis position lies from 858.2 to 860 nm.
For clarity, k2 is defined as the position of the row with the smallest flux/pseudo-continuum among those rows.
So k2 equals 859.455 nm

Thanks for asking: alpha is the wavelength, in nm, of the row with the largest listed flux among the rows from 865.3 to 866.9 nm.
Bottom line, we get 866.409 nm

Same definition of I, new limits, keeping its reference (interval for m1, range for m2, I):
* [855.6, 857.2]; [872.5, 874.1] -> -437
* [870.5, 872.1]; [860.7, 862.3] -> -5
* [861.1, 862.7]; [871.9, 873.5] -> 48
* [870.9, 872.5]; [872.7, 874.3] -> -8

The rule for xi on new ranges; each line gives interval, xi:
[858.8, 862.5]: 860.049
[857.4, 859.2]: 857.873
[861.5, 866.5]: 865.213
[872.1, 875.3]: 874.426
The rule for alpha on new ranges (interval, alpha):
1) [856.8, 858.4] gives 857.873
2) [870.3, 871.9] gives 871.411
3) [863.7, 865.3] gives 865.213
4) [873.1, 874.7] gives 874.426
